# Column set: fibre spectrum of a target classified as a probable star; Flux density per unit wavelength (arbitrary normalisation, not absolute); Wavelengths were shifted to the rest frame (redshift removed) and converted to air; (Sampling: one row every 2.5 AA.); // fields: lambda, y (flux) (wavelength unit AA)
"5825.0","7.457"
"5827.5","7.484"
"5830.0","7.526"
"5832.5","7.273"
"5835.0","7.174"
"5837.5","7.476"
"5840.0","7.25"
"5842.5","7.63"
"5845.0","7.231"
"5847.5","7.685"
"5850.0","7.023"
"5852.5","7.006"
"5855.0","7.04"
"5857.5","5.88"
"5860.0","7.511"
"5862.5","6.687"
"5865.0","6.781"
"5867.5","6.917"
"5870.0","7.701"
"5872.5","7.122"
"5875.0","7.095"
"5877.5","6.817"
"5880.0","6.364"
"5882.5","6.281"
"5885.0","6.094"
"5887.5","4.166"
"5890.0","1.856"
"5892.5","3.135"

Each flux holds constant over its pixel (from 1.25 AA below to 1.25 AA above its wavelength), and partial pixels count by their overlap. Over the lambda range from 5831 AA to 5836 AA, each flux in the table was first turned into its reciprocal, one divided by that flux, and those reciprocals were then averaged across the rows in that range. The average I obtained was 0.138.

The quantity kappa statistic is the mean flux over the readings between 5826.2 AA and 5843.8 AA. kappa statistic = 7.40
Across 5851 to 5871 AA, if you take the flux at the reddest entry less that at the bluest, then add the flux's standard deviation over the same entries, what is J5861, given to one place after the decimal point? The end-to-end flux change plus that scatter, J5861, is 1.2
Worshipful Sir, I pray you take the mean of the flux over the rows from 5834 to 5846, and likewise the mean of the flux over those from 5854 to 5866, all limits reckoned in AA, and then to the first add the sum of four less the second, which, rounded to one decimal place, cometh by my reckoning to 4.6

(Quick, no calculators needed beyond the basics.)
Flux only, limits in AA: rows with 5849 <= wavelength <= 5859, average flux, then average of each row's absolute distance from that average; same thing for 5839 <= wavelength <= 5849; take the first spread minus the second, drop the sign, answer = 0.22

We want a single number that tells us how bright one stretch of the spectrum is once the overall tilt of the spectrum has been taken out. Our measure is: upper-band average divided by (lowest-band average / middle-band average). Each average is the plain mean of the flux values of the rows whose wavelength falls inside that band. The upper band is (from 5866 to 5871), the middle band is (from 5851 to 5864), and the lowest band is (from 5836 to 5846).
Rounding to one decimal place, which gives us 6.7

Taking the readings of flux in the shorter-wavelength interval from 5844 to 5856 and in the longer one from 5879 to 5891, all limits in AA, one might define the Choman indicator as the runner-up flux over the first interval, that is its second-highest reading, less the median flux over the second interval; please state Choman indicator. 1.14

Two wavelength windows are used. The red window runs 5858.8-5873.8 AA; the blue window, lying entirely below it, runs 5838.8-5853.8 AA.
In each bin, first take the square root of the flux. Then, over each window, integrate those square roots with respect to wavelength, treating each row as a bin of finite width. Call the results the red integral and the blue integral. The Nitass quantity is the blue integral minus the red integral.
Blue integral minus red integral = 0.5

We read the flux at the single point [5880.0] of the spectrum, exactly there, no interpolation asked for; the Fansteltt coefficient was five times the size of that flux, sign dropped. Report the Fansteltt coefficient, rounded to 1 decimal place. 31.8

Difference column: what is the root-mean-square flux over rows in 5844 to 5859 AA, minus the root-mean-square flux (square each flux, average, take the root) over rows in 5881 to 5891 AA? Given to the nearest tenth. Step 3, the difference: 2.1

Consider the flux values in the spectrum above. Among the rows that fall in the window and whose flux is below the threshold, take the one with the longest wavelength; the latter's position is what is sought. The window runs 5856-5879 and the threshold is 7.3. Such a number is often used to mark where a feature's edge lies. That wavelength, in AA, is 5877.5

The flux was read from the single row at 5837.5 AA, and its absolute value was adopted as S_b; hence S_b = 7.5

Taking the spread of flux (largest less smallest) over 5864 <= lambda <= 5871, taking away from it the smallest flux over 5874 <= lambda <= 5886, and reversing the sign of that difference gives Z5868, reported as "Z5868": 5.17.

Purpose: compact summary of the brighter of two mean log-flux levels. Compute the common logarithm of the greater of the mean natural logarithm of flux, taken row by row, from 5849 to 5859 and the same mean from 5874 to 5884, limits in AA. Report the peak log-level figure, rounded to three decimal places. 0.280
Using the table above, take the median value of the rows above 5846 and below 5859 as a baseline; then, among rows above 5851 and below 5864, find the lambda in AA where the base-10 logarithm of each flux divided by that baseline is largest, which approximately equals 5860.0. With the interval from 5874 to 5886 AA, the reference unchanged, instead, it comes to 5875.0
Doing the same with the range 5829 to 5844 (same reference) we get 5842.5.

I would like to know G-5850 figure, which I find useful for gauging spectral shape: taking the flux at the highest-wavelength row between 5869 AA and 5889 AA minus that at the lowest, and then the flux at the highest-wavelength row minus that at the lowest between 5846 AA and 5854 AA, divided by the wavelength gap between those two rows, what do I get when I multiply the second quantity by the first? 0.48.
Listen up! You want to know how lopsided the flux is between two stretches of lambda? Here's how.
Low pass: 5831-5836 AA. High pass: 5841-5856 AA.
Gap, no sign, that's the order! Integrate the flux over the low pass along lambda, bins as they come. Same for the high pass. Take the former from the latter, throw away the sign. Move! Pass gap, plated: 73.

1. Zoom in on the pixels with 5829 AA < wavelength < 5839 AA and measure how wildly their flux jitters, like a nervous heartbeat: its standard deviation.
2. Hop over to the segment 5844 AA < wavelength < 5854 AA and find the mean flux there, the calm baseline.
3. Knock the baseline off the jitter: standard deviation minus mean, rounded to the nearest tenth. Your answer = -7.1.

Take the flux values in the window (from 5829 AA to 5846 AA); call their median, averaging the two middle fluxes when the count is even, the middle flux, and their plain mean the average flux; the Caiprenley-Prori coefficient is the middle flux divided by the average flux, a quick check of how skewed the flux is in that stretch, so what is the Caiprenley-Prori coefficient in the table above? 0.99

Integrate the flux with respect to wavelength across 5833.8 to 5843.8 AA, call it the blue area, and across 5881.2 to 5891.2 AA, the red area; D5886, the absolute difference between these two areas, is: 28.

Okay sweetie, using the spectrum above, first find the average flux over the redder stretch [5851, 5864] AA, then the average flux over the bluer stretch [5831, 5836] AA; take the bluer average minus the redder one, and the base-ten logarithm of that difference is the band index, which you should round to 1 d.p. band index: -0.4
